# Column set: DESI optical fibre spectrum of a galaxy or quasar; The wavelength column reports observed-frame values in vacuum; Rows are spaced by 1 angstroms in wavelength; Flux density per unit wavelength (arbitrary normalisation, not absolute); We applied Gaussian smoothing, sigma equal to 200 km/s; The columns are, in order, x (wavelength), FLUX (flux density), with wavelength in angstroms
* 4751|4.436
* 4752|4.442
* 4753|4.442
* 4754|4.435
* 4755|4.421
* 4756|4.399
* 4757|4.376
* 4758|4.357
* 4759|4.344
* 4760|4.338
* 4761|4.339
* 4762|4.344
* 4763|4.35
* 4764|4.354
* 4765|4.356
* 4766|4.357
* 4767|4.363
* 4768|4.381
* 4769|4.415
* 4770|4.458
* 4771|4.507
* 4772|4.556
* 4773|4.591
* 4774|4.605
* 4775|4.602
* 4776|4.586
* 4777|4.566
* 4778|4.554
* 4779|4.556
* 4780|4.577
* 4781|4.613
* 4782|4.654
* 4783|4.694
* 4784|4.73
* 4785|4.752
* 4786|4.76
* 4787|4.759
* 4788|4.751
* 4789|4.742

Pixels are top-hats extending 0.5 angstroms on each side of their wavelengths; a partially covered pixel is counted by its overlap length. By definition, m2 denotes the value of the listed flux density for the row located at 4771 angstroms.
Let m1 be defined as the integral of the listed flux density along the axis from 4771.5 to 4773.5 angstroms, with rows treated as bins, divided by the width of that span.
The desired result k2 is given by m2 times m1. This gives 20.6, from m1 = 4.57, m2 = 4.507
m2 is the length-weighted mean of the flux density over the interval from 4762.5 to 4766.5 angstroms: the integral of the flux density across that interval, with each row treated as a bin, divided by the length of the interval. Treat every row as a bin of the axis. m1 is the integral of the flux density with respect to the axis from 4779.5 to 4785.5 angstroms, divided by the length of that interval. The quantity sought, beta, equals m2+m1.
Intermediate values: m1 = 4.67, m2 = 4.35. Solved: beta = 9.02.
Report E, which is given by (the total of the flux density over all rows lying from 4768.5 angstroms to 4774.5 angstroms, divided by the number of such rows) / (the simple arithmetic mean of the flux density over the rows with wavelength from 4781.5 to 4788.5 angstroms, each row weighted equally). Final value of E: 0.96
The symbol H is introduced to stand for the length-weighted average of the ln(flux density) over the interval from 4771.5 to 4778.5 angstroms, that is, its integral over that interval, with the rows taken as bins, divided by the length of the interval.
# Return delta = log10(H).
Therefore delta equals 0.182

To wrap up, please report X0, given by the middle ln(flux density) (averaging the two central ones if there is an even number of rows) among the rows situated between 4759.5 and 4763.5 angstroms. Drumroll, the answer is 1.47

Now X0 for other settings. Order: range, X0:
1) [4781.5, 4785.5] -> 1.55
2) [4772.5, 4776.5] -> 1.53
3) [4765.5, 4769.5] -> 1.48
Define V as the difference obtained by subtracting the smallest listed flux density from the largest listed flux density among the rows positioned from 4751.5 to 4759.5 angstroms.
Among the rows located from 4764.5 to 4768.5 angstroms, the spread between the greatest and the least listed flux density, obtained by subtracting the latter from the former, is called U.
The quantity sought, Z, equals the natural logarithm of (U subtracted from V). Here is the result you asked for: -2.6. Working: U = 0.025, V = 0.10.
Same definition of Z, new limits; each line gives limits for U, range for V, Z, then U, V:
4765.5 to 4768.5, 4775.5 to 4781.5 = -3.4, 0.024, 0.06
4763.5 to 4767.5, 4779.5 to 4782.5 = -2.7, 0.009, 0.08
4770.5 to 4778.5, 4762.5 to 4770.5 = -4.6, 0.098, 0.11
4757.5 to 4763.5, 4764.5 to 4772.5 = -1.7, 0.019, 0.20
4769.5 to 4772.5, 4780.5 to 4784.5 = -4.0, 0.098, 0.12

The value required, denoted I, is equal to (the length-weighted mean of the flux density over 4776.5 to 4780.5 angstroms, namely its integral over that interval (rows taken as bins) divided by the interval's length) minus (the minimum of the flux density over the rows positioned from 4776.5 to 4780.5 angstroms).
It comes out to 0.009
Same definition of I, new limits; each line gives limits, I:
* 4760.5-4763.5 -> 0.005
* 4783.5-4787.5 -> 0.020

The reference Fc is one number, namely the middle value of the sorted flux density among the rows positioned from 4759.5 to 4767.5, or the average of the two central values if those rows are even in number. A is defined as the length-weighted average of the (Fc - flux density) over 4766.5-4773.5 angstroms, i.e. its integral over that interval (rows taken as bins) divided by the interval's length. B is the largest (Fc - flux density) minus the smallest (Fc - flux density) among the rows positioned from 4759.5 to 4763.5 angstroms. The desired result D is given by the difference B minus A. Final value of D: 0.13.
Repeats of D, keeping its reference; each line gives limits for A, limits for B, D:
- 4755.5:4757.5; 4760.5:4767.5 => 0.06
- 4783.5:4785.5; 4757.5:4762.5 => 0.41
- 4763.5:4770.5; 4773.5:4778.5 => 0.08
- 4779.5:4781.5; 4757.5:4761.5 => 0.26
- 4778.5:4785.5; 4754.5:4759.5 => 0.38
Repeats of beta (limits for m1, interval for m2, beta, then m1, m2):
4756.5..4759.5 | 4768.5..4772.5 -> 8.84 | 4.36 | 4.48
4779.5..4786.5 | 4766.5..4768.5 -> 9.05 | 4.68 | 4.37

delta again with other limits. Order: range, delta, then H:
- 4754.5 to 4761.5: 0.169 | 1.47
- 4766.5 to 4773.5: 0.175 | 1.50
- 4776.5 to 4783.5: 0.184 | 1.53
